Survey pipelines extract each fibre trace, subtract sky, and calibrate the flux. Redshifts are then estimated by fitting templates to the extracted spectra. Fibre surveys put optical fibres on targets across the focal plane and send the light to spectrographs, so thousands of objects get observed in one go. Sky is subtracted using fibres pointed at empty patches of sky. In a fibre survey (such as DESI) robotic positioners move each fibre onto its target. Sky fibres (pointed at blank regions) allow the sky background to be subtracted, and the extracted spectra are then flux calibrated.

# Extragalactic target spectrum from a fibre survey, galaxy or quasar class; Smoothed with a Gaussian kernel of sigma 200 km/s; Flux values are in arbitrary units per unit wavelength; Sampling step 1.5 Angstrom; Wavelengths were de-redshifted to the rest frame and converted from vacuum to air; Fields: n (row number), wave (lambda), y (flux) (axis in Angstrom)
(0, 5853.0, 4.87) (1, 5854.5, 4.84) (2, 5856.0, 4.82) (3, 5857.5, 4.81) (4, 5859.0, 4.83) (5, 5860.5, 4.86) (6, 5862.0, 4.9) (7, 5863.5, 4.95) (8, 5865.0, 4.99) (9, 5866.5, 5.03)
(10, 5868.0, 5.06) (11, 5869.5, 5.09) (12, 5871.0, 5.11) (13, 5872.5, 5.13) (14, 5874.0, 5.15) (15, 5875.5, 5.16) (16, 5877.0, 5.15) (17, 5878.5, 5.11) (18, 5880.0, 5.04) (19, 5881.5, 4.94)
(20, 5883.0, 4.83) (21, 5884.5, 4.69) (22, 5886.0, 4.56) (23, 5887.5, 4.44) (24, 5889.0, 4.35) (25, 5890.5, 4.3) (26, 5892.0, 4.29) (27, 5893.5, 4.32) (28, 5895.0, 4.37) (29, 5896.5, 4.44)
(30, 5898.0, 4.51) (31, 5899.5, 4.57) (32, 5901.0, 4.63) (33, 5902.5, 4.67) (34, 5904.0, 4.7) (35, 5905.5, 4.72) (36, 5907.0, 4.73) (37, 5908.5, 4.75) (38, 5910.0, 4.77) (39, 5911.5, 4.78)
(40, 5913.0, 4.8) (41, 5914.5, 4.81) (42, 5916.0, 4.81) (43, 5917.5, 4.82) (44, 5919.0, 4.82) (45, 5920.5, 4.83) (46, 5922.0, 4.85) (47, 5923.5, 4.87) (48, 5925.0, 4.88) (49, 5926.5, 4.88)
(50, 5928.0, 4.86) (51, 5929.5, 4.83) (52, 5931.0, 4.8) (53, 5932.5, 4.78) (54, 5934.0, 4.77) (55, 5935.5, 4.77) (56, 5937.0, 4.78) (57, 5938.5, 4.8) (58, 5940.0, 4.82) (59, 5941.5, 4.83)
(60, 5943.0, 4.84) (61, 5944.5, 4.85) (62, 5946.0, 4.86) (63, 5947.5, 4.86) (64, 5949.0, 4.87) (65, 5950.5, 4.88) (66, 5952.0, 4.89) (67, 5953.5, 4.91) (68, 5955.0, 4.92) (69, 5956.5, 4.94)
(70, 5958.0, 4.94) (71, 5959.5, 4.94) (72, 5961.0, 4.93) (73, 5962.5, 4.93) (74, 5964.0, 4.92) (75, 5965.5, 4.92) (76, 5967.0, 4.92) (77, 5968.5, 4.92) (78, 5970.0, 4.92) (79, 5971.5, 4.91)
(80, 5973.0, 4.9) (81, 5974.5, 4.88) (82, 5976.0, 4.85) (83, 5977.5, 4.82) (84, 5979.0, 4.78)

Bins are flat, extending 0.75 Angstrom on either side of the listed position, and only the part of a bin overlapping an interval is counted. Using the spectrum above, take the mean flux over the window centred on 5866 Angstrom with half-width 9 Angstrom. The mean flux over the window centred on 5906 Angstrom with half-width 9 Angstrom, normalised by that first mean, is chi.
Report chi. 0.94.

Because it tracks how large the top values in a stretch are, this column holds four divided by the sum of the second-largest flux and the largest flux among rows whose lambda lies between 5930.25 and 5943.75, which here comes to 0.414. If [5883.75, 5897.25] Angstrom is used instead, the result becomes 0.432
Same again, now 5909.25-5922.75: 0.413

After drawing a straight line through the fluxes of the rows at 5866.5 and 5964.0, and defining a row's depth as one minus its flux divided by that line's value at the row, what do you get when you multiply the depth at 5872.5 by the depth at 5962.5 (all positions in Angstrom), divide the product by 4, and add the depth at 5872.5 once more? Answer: -0.021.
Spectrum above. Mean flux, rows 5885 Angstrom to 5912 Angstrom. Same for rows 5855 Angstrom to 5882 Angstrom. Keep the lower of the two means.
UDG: 4.55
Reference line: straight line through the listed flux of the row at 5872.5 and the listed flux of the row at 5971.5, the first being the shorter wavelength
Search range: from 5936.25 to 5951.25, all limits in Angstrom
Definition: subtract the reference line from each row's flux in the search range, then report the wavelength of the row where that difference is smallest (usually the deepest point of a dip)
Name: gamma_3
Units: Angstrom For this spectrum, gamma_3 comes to 5937.0 Angstrom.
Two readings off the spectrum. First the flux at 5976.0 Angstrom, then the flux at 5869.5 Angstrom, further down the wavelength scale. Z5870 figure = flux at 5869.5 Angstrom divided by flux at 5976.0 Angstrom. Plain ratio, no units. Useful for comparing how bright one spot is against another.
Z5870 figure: 1.049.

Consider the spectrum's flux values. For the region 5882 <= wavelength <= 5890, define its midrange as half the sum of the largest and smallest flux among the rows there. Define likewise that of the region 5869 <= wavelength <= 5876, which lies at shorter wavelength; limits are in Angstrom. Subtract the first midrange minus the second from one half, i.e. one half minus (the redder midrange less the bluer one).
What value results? 1.0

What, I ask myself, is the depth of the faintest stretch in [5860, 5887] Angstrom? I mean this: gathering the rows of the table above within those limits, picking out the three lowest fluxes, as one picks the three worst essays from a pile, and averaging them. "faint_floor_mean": 4.69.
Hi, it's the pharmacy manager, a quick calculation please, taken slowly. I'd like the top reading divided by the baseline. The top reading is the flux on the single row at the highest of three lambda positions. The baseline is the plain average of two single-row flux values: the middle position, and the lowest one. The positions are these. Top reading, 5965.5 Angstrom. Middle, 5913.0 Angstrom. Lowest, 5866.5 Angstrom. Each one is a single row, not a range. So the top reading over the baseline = 1.00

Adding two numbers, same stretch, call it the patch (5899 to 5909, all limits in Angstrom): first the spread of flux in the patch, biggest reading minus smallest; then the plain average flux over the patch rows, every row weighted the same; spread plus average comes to 4.86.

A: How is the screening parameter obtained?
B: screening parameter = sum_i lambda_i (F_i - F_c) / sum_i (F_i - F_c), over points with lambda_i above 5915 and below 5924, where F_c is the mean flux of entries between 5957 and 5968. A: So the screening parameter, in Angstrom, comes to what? 5919.2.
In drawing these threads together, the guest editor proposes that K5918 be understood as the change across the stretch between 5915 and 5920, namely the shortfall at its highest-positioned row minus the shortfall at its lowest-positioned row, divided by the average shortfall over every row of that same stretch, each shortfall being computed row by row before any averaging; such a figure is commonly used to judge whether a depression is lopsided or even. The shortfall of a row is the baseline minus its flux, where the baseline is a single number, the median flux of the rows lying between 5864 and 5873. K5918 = 0.0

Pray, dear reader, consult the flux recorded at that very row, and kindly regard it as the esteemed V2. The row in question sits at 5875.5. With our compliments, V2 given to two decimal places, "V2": 5.16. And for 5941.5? 4.83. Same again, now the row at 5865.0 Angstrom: 4.99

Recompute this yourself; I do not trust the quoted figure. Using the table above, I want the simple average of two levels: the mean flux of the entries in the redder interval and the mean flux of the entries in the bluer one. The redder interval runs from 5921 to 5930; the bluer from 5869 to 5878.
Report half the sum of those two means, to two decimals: 5.00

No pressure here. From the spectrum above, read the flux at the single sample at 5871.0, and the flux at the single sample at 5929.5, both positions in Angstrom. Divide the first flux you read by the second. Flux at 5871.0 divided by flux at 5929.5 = 1.06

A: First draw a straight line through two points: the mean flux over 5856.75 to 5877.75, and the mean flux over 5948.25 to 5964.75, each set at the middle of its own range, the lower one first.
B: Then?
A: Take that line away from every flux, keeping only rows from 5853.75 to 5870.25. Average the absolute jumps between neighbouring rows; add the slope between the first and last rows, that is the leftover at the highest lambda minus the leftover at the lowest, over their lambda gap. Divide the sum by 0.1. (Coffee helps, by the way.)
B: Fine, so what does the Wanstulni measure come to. 0.50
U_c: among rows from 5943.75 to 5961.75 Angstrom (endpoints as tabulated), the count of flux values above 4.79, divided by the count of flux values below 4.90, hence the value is 2.0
